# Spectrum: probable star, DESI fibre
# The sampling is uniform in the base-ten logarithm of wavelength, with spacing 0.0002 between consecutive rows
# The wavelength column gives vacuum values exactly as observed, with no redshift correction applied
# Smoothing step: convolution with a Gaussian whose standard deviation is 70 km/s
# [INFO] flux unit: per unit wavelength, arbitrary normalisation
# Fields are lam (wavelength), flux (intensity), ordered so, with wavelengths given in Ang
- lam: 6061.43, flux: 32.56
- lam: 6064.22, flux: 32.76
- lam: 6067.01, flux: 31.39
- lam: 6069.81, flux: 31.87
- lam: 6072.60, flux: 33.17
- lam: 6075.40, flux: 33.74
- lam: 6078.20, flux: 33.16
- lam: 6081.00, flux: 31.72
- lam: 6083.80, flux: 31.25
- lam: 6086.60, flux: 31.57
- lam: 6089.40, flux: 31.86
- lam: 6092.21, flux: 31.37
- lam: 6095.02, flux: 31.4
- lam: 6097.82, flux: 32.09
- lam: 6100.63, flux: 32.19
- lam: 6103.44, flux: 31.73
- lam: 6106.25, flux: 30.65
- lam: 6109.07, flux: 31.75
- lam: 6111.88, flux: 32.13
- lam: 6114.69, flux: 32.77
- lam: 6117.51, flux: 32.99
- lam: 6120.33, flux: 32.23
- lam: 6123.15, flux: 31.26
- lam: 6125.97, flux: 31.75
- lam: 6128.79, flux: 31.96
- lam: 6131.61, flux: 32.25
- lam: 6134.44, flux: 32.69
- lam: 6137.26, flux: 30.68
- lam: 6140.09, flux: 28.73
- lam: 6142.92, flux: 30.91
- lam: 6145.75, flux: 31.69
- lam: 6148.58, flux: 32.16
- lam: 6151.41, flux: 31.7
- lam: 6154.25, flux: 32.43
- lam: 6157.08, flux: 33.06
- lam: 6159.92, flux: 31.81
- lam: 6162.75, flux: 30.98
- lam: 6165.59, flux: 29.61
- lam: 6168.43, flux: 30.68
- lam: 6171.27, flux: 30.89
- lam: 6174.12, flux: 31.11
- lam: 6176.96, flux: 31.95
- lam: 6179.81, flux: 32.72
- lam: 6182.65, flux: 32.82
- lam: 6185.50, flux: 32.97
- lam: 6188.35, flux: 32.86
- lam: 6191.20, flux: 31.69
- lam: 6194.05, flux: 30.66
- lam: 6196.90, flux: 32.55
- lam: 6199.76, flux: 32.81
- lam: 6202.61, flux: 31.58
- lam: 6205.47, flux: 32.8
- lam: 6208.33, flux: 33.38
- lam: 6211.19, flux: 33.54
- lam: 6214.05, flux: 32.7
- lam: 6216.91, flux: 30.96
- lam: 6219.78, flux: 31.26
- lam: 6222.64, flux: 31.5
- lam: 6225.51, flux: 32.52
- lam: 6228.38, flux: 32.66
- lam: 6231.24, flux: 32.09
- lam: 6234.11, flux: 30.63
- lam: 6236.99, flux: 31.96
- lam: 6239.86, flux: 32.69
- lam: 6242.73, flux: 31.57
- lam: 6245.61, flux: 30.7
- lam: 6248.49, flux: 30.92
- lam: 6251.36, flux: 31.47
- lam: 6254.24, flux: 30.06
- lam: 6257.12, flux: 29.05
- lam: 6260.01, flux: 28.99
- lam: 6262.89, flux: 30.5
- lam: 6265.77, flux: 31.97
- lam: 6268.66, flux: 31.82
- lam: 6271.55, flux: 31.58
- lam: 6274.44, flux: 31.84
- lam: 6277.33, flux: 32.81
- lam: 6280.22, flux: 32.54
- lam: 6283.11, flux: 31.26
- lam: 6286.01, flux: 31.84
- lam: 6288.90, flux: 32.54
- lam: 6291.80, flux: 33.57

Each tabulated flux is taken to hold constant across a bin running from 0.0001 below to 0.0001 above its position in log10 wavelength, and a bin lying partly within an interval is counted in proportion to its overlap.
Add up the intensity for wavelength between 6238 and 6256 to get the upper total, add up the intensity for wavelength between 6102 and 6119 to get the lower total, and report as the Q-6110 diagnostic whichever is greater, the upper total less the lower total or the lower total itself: 192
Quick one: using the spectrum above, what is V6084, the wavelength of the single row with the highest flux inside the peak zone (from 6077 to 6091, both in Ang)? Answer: 6078.20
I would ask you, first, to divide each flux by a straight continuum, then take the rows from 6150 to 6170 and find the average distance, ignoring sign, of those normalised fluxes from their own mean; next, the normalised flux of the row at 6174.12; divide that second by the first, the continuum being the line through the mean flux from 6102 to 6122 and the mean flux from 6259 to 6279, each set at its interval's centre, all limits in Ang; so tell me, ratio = 36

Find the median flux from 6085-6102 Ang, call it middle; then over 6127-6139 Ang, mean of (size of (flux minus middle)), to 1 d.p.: 0.7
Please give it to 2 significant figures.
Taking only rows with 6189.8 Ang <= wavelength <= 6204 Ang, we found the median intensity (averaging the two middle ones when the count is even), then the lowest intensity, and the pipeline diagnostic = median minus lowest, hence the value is 1.0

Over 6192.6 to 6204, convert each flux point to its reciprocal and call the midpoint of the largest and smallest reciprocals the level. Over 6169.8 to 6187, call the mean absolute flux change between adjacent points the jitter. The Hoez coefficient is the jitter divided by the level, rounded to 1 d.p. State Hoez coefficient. 13.2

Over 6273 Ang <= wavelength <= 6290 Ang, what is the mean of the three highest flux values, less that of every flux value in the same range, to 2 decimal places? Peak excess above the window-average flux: 0.49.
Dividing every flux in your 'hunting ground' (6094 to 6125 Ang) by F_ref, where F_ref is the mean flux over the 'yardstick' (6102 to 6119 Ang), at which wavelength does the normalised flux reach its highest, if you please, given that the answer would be 6117.51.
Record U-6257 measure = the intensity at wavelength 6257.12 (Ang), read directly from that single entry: 29.05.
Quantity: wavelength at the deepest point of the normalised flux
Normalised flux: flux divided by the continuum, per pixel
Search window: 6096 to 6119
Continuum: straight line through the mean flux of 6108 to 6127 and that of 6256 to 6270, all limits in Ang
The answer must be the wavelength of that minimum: 6106.25 Ang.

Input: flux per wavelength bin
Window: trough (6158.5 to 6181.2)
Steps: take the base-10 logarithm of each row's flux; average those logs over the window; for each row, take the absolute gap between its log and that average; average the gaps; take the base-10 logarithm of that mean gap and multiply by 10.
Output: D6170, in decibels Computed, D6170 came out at -20.1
